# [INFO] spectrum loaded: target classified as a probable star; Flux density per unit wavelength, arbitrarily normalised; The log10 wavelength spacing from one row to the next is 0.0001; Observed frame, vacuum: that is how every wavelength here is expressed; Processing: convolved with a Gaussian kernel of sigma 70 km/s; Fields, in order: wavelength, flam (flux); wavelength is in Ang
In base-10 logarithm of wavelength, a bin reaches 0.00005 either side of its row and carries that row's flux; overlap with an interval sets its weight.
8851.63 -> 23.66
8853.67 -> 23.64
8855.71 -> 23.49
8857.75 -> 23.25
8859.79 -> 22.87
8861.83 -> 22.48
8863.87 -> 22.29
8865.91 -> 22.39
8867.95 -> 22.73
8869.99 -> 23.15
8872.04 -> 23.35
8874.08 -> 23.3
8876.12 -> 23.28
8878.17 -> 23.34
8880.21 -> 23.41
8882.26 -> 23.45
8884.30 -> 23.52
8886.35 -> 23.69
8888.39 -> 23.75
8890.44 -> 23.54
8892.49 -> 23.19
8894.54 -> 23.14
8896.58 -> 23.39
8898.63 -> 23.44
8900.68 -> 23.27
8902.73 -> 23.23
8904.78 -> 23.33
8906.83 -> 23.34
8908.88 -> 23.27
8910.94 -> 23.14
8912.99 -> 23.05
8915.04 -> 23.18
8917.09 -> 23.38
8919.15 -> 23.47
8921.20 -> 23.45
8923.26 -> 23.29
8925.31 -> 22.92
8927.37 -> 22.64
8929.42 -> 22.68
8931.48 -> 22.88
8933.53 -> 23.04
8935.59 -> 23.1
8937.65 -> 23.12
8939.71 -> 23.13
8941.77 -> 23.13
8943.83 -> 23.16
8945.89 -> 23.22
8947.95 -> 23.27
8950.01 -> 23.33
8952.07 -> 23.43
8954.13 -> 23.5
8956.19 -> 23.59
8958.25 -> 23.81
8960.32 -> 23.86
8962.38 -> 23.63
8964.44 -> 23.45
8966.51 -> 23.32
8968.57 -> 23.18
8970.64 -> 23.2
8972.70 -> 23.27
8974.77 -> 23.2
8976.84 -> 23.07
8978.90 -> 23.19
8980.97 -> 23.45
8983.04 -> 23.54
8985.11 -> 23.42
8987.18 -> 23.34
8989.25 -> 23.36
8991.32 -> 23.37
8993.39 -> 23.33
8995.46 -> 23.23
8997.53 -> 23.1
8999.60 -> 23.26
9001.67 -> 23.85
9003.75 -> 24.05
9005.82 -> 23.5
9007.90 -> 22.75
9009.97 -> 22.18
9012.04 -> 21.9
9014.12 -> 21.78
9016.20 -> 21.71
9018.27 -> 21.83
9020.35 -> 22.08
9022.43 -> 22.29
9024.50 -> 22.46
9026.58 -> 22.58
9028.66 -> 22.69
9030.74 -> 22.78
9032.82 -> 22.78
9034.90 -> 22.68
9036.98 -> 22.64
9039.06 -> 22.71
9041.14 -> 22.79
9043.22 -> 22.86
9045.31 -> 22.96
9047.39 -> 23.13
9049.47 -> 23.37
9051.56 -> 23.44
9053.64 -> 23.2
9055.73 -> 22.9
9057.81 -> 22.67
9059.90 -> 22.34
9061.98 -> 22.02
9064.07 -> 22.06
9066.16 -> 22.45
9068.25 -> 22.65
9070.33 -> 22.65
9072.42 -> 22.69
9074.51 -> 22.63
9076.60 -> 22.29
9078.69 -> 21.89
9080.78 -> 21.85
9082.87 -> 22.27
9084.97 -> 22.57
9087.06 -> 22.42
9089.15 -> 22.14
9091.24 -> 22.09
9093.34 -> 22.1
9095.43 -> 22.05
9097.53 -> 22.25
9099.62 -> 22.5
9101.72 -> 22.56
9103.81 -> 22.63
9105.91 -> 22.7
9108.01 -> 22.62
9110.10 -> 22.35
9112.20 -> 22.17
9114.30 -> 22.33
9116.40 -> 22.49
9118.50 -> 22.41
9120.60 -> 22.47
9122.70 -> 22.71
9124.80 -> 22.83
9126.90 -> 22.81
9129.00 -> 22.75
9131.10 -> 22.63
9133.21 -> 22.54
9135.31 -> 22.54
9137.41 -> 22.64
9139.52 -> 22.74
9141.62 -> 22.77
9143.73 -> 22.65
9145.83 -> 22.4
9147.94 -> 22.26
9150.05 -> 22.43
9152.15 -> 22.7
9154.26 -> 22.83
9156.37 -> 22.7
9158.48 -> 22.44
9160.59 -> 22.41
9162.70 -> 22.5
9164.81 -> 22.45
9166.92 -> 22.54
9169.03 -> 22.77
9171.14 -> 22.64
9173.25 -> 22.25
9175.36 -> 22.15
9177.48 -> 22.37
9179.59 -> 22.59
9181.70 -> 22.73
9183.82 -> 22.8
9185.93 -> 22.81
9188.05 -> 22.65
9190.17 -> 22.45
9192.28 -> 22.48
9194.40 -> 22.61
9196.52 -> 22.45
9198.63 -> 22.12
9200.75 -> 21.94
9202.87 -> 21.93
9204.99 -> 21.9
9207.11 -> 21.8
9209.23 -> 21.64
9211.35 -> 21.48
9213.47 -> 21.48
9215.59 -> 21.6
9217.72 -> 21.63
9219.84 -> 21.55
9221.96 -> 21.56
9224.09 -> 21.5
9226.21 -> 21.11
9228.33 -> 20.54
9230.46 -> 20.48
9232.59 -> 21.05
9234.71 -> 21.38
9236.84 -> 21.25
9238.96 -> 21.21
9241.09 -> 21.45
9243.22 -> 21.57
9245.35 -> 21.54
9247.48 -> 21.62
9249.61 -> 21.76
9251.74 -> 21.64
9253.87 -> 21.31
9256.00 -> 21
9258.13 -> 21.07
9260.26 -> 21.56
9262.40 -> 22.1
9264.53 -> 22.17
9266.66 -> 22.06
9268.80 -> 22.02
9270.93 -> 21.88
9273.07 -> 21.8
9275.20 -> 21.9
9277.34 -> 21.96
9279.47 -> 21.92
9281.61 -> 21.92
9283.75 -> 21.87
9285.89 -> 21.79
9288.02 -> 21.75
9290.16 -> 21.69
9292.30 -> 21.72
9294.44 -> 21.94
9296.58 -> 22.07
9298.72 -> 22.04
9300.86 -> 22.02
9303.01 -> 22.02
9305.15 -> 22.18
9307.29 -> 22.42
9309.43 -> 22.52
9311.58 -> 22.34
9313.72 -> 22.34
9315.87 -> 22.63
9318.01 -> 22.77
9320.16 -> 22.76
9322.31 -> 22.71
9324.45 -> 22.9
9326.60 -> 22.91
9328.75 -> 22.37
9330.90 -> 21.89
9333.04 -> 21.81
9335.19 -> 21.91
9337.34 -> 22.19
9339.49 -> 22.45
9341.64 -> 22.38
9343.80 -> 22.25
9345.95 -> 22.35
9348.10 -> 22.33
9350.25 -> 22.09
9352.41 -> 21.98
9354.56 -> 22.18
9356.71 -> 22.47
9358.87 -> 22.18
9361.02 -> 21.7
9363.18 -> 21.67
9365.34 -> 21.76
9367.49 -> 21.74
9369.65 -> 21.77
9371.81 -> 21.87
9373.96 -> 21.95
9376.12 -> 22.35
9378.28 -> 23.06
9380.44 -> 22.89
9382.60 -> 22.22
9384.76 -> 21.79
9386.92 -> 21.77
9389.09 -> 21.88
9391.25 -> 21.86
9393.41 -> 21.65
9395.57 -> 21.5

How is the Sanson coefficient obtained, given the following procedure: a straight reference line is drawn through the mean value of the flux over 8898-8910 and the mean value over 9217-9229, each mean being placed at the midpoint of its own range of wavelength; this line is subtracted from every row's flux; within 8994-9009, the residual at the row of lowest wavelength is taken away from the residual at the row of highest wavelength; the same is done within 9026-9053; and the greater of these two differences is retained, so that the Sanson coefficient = 1.0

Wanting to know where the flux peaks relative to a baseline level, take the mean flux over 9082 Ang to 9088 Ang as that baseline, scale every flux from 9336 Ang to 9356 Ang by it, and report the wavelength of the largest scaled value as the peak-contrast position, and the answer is 9339.49 Ang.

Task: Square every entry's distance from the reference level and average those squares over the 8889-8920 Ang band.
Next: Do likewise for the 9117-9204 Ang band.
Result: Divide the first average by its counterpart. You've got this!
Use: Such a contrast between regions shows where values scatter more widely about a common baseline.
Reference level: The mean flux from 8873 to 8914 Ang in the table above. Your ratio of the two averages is 0.0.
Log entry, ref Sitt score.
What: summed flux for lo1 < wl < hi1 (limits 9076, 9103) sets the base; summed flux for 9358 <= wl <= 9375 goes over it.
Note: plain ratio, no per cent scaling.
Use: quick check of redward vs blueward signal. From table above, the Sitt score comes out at 0.6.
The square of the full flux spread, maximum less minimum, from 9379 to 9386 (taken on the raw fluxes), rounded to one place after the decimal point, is 1.2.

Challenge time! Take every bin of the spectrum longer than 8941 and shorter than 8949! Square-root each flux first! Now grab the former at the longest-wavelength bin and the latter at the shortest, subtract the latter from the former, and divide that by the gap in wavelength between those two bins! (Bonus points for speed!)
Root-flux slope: 0.002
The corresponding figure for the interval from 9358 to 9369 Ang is -0.005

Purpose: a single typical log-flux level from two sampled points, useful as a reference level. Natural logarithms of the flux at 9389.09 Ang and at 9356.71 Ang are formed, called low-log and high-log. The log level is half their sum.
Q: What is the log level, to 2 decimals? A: 3.10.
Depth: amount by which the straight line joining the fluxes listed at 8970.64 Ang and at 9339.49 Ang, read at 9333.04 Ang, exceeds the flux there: 0.65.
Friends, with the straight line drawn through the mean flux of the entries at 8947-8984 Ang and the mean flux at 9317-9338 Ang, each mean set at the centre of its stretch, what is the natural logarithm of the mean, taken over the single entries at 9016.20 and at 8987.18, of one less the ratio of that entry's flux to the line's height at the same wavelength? -3.39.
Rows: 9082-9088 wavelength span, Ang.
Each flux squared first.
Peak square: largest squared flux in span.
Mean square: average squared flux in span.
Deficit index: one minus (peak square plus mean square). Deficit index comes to -1011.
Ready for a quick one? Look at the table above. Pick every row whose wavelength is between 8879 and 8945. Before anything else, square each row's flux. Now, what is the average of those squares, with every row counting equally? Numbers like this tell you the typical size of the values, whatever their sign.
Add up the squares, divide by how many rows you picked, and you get 540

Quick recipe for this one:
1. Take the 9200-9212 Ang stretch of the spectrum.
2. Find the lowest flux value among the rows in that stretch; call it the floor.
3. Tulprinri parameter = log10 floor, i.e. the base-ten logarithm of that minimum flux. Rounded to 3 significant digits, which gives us 1.33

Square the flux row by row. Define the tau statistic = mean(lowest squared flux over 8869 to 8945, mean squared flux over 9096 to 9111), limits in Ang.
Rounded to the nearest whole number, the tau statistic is 510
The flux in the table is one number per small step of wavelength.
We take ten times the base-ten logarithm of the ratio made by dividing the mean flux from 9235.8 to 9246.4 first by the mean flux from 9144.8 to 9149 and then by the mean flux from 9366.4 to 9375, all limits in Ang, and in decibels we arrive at -13.6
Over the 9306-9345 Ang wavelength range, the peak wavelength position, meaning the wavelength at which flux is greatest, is 9326.60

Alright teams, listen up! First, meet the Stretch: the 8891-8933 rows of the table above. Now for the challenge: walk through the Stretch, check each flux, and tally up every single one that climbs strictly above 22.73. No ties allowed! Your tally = 18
